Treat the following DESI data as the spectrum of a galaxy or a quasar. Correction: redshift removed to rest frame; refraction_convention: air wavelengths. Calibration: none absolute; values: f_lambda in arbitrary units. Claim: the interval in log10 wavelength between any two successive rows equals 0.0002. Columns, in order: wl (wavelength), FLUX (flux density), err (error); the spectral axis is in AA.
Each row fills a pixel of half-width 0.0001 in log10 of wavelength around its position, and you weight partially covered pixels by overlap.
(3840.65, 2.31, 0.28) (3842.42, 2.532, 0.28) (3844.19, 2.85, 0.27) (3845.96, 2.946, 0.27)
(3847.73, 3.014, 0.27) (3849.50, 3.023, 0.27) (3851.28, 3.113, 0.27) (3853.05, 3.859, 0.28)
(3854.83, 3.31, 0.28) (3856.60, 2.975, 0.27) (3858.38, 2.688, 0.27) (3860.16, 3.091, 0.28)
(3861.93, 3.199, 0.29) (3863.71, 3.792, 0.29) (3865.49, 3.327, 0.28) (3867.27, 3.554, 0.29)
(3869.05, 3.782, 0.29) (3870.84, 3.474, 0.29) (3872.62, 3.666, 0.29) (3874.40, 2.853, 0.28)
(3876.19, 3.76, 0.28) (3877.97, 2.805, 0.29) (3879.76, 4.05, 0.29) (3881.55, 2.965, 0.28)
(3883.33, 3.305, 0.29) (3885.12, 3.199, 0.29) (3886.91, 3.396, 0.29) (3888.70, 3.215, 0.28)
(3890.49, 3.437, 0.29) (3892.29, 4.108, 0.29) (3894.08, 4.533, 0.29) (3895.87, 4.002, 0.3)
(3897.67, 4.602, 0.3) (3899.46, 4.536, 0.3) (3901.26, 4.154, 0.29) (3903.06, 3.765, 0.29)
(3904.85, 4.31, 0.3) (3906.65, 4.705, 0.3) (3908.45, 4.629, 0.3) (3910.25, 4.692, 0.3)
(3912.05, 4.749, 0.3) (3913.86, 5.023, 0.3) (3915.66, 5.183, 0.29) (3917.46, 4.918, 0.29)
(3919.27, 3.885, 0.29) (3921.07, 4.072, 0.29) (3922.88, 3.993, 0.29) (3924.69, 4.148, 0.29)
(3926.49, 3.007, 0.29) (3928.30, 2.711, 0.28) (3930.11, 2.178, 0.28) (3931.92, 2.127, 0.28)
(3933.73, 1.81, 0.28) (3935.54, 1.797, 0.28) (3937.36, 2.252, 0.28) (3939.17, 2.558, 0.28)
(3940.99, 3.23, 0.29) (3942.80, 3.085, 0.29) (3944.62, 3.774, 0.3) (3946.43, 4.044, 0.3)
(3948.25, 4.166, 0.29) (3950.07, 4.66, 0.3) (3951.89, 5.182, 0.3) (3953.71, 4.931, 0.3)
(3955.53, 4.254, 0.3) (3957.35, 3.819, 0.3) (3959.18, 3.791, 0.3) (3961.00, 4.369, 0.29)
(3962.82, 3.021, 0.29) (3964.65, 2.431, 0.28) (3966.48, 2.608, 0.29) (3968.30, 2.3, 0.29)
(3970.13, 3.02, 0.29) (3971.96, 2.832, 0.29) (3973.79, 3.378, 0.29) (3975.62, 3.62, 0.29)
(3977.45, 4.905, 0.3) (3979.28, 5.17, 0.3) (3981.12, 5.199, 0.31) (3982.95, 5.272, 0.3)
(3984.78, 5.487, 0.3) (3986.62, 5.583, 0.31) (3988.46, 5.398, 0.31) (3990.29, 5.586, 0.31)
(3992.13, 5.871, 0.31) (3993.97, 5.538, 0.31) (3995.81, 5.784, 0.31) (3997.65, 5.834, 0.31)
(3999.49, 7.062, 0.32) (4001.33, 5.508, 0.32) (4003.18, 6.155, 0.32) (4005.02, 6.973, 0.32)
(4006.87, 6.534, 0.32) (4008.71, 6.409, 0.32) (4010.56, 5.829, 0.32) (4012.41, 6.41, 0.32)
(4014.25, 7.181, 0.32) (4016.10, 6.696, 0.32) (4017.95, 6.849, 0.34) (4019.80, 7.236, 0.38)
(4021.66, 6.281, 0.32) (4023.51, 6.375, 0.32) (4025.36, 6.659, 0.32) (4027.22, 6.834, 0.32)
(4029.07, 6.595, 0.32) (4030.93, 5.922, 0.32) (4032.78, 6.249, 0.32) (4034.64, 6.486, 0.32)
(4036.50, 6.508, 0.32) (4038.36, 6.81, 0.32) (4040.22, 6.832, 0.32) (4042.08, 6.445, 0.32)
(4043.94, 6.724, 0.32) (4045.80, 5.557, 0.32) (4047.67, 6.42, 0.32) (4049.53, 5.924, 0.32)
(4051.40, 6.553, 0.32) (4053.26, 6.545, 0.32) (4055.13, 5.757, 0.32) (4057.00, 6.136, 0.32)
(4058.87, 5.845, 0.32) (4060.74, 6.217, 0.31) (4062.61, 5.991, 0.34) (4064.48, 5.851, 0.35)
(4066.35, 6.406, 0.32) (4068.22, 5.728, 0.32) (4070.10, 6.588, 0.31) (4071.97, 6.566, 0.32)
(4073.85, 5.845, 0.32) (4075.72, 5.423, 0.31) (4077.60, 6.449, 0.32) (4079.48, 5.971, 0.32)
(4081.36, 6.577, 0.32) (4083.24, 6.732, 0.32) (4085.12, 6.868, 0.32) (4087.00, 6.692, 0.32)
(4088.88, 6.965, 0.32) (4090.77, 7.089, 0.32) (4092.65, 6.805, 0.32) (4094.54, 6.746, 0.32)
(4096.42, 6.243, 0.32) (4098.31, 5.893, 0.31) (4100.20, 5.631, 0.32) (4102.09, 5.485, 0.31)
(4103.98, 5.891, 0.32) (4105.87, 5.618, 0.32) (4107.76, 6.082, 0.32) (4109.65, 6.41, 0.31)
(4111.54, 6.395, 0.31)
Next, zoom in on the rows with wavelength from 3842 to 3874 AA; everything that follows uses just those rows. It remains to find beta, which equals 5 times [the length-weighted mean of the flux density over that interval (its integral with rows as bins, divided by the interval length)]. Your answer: 16.2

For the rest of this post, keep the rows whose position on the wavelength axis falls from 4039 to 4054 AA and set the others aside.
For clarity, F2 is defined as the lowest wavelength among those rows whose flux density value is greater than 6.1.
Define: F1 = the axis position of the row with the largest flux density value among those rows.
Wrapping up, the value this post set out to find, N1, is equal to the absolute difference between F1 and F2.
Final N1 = 0.0 AA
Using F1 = 4040.22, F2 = 4040.22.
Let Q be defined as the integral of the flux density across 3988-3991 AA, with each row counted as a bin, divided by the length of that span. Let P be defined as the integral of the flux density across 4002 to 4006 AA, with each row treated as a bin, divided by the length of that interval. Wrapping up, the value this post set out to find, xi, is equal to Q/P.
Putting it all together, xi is 0.9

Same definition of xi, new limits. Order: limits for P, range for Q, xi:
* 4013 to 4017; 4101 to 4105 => 0.8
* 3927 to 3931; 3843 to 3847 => 1.2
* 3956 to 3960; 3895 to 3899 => 1.1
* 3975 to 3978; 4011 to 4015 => 1.6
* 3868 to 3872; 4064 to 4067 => 1.7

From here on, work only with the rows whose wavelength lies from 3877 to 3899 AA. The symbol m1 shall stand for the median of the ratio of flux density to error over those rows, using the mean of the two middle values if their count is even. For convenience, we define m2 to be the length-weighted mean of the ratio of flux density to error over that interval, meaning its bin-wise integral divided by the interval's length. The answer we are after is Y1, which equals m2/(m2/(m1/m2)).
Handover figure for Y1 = 0.94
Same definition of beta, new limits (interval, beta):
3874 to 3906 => 18.7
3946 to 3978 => 18.6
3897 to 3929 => 21.4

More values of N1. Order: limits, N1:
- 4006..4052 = 12.9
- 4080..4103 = 9.4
